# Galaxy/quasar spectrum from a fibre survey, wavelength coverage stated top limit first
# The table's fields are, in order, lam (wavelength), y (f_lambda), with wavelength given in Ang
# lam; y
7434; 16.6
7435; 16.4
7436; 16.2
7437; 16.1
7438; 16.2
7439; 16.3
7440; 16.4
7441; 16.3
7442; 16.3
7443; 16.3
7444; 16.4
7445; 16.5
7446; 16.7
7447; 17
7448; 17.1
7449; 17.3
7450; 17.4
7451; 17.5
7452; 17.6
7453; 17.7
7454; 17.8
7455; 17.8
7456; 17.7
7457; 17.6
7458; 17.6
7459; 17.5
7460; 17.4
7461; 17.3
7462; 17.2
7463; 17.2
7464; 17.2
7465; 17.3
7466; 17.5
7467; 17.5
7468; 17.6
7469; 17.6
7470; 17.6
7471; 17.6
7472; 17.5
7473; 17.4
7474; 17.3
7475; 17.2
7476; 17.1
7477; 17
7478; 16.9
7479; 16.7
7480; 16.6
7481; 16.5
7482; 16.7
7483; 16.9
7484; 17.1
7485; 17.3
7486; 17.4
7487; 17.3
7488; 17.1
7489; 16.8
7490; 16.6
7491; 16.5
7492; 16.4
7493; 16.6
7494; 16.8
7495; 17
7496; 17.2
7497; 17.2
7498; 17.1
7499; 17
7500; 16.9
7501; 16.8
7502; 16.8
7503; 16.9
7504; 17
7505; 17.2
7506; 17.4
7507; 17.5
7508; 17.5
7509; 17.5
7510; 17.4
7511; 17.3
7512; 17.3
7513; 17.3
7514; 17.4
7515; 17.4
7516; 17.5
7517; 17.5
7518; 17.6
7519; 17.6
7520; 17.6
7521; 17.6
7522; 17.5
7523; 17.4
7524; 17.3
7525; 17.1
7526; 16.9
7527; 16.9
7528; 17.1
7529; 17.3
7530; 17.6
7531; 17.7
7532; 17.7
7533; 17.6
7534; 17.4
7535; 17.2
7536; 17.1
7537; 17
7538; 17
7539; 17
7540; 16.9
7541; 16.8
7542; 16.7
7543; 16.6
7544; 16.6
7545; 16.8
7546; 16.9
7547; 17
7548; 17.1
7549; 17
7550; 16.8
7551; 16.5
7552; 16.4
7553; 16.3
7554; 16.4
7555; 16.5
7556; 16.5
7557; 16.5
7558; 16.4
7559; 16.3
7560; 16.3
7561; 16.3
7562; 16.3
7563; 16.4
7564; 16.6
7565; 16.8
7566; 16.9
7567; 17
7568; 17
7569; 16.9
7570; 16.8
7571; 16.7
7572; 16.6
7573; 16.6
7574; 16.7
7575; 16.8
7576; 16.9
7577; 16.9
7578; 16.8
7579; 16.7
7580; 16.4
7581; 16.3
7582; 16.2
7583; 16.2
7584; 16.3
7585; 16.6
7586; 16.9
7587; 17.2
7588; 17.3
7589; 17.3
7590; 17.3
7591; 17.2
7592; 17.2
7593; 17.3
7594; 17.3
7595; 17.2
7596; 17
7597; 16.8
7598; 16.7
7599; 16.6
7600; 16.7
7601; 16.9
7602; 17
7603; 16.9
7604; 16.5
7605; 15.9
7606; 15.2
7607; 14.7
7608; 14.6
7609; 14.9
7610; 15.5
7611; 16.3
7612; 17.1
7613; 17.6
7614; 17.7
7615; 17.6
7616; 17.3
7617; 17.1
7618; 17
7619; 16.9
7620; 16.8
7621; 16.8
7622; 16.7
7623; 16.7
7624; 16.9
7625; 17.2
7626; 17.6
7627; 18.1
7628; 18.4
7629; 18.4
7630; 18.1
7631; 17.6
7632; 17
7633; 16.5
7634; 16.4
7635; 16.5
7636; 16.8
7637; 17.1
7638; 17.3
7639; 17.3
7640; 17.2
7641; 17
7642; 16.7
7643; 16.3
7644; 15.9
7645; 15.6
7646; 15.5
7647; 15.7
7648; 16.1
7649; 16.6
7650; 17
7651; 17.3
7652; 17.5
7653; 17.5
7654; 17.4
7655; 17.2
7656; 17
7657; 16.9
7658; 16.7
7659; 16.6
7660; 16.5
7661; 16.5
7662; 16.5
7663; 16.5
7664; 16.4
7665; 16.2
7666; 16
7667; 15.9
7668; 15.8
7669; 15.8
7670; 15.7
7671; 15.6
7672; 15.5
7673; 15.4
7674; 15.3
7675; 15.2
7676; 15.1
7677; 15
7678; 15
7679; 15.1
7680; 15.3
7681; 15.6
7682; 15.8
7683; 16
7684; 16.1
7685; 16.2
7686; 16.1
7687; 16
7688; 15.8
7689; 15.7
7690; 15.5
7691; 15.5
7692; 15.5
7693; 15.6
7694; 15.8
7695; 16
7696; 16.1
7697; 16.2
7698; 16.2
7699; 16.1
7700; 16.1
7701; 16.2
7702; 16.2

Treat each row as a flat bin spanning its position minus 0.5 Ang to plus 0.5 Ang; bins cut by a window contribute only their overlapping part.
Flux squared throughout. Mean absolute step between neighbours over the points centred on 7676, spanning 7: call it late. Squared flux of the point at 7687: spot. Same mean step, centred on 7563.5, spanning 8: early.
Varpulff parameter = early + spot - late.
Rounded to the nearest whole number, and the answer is 257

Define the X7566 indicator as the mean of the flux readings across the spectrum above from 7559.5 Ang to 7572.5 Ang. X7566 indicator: 16.66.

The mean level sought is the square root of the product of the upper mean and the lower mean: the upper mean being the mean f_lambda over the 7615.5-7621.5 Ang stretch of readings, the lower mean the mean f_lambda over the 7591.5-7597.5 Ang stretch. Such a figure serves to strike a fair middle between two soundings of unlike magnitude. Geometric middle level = 17.1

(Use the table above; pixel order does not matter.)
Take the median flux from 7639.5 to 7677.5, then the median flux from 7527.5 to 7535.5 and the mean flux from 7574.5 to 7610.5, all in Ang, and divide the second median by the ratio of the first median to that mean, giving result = 17.7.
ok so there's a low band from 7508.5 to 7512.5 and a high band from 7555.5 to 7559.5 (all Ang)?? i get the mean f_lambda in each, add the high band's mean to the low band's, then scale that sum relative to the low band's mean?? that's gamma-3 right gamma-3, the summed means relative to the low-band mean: 1.95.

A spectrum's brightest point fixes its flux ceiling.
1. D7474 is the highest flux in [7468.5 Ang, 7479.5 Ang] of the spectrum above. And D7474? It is 17.6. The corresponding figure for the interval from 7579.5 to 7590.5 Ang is 17.3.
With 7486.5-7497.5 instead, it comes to 17.3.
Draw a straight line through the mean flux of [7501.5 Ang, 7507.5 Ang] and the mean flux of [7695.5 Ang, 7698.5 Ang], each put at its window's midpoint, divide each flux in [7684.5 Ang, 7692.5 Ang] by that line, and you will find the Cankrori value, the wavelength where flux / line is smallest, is 7690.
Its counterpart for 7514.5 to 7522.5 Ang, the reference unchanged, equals 7515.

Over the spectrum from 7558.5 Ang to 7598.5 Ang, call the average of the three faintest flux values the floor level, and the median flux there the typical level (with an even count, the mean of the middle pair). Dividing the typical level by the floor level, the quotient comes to 1.03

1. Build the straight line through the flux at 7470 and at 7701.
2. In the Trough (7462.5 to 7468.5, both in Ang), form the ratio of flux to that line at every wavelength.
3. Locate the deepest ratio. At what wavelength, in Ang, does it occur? 7463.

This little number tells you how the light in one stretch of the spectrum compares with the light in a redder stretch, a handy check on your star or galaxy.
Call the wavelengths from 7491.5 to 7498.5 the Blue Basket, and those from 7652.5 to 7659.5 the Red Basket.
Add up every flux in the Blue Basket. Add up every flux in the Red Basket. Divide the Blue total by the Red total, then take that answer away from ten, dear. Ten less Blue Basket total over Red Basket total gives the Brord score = 9.01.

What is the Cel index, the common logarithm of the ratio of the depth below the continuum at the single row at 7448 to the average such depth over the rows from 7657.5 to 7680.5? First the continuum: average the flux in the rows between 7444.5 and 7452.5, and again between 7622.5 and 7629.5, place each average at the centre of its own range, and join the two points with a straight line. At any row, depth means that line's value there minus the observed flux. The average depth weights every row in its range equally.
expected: -1.7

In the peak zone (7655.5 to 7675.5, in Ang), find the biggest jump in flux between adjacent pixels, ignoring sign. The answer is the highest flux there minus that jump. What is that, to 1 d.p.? 16.8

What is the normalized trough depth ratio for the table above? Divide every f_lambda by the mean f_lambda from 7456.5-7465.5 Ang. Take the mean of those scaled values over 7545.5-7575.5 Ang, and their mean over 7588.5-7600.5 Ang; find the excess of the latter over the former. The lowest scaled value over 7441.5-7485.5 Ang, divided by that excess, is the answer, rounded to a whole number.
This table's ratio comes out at 40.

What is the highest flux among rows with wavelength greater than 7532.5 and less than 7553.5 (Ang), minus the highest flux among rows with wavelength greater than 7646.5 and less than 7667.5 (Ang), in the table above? 0.1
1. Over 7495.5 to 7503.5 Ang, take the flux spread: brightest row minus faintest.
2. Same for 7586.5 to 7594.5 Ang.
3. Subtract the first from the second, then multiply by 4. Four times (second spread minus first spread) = -1.2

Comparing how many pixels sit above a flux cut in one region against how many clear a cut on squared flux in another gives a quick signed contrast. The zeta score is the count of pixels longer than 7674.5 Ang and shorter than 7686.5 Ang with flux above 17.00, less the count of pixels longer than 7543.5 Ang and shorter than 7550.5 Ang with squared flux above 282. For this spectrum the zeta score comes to -6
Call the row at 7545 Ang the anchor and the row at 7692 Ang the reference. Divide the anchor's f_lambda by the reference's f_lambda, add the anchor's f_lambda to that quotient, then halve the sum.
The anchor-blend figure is 8.9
